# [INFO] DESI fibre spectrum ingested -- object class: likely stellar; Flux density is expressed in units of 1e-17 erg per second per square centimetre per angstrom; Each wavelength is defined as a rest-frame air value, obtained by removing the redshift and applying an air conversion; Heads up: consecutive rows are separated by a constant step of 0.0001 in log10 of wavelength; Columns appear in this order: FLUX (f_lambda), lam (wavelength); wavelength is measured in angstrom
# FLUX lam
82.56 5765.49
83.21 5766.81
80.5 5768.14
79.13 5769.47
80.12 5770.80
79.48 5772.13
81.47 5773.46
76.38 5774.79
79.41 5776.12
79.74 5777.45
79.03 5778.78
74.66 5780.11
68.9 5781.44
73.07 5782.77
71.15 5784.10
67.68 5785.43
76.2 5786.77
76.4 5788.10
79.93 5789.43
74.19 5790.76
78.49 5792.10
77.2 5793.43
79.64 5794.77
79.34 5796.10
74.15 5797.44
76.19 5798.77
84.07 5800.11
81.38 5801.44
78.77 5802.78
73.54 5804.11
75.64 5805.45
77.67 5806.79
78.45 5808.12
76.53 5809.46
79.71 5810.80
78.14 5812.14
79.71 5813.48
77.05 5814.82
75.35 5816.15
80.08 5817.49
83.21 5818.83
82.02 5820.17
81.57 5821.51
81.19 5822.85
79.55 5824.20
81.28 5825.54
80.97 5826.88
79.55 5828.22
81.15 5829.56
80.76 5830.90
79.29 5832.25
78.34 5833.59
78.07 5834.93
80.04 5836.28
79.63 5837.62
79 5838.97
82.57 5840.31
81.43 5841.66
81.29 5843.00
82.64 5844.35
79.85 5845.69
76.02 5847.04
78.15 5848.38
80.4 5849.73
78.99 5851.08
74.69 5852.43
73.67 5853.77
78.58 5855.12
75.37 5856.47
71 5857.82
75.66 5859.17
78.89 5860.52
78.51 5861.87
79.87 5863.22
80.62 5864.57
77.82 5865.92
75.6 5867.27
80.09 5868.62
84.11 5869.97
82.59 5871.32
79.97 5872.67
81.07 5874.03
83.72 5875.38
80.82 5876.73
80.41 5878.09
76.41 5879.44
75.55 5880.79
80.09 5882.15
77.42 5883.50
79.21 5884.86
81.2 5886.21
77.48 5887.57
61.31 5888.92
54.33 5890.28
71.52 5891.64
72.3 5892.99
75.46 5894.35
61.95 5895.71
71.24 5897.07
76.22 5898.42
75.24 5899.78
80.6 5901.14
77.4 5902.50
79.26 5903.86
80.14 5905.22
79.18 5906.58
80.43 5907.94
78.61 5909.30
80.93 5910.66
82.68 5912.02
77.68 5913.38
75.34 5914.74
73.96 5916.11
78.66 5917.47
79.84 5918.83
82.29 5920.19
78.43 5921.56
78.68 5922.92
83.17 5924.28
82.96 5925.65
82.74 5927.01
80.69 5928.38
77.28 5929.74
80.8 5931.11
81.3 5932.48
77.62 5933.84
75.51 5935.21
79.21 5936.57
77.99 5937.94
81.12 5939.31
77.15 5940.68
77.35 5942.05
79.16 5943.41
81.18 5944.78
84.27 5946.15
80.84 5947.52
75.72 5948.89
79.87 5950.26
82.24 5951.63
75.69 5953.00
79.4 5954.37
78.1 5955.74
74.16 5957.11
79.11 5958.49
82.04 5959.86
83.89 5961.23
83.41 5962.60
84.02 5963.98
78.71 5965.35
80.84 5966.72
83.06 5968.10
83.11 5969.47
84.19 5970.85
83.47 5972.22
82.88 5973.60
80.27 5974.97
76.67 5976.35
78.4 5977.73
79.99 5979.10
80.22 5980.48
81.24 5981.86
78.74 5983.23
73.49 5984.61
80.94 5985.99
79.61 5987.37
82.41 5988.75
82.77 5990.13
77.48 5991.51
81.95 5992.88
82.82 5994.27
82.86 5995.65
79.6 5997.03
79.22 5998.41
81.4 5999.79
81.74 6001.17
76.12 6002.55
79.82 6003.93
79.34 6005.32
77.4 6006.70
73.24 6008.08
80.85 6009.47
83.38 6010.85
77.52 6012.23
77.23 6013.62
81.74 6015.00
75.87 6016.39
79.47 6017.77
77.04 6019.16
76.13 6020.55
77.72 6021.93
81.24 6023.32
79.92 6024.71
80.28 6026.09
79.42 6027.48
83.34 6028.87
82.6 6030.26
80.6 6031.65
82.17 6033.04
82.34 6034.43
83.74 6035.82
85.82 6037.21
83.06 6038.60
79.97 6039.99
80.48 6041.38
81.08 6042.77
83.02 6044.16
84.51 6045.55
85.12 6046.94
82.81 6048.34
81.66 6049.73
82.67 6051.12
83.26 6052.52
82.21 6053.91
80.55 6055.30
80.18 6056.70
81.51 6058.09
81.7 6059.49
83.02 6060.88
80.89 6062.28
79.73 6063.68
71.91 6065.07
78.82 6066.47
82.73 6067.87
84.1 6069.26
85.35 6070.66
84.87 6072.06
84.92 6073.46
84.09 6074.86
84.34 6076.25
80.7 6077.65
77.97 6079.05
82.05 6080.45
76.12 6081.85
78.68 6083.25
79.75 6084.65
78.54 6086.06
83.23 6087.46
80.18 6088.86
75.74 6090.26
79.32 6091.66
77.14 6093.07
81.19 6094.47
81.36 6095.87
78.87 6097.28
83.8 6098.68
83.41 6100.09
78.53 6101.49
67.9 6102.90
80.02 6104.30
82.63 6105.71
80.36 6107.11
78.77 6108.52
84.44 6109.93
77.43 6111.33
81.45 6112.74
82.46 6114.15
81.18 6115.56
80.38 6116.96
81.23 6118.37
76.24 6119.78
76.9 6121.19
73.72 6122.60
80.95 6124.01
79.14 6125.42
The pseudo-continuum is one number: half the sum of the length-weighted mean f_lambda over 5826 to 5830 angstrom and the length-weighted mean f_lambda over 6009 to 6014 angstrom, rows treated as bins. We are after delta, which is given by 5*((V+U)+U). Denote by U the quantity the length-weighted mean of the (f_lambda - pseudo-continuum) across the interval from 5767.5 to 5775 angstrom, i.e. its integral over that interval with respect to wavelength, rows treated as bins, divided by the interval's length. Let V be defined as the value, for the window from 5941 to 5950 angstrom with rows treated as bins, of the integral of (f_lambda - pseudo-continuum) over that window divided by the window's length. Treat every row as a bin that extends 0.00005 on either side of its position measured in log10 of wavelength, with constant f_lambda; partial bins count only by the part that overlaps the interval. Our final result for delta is -9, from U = -0.6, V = -0.6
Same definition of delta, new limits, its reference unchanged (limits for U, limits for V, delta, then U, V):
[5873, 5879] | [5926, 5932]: 11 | 0.9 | 0.3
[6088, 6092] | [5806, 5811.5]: -29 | -1.8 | -2.2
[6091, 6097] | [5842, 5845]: 2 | -0.6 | 1.6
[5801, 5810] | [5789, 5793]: -44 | -2.9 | -2.9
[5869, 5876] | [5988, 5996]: 26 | 1.9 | 1.4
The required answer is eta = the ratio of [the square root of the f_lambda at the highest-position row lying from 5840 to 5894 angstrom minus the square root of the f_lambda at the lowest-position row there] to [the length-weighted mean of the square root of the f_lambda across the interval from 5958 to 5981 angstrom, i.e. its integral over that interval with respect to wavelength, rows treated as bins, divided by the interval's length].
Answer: -0.065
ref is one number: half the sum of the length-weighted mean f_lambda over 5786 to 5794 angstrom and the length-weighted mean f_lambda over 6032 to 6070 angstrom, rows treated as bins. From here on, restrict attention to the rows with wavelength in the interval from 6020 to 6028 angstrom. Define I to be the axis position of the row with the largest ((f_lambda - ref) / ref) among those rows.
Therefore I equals 6023.32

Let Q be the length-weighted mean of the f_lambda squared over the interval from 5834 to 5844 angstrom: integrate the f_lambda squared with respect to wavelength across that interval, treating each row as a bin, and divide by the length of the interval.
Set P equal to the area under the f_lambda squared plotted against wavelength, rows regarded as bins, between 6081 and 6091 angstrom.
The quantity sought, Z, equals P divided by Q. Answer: 9.7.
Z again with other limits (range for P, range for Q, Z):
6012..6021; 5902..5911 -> 8.7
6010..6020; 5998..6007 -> 9.9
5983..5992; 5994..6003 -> 8.7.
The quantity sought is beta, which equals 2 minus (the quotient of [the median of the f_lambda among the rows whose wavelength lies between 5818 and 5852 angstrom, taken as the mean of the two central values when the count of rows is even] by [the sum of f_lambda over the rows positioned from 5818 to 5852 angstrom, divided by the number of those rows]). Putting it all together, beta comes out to 0.998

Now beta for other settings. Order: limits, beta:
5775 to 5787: 0.997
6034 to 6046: 0.996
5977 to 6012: 0.998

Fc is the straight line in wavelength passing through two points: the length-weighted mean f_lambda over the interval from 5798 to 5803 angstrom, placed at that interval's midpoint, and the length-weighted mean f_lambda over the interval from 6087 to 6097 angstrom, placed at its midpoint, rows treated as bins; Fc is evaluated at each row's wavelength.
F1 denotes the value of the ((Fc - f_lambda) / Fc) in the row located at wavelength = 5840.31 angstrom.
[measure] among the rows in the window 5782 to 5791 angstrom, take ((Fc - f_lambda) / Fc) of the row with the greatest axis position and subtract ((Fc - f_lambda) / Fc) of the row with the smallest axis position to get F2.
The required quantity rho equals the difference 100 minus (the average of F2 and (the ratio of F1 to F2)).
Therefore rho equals 99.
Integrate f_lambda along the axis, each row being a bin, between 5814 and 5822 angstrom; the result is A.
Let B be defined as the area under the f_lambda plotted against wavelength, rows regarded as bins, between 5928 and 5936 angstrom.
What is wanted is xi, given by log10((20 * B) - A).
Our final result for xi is 4.08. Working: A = 639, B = 631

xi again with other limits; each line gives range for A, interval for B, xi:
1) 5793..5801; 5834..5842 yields 4.09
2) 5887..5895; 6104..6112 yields 4.09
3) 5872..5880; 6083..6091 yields 4.08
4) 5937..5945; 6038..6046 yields 4.10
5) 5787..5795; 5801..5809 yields 4.07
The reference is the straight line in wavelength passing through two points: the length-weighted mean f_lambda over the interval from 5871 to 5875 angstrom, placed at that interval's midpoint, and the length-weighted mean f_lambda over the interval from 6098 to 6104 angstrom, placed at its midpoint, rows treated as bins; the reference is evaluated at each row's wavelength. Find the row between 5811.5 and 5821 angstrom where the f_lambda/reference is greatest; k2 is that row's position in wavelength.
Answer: 5818.83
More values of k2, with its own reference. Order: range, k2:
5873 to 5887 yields 5875.38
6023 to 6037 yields 6035.82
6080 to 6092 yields 6087.46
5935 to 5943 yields 5939.31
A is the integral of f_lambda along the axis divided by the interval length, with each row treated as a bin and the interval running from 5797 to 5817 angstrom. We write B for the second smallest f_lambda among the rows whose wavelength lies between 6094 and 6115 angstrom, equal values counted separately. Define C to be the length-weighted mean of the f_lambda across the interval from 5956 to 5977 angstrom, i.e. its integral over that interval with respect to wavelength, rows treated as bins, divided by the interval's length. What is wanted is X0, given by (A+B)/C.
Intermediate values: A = 78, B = 77.43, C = 81.2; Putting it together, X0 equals 1.91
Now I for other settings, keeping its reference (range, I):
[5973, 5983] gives 5973.60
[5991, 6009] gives 5995.65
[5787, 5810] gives 5800.11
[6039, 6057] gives 6046.94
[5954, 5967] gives 5963.98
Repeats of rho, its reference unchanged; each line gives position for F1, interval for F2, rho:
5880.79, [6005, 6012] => 101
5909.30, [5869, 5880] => 100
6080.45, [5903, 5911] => 99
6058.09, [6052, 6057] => 100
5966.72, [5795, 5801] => 100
